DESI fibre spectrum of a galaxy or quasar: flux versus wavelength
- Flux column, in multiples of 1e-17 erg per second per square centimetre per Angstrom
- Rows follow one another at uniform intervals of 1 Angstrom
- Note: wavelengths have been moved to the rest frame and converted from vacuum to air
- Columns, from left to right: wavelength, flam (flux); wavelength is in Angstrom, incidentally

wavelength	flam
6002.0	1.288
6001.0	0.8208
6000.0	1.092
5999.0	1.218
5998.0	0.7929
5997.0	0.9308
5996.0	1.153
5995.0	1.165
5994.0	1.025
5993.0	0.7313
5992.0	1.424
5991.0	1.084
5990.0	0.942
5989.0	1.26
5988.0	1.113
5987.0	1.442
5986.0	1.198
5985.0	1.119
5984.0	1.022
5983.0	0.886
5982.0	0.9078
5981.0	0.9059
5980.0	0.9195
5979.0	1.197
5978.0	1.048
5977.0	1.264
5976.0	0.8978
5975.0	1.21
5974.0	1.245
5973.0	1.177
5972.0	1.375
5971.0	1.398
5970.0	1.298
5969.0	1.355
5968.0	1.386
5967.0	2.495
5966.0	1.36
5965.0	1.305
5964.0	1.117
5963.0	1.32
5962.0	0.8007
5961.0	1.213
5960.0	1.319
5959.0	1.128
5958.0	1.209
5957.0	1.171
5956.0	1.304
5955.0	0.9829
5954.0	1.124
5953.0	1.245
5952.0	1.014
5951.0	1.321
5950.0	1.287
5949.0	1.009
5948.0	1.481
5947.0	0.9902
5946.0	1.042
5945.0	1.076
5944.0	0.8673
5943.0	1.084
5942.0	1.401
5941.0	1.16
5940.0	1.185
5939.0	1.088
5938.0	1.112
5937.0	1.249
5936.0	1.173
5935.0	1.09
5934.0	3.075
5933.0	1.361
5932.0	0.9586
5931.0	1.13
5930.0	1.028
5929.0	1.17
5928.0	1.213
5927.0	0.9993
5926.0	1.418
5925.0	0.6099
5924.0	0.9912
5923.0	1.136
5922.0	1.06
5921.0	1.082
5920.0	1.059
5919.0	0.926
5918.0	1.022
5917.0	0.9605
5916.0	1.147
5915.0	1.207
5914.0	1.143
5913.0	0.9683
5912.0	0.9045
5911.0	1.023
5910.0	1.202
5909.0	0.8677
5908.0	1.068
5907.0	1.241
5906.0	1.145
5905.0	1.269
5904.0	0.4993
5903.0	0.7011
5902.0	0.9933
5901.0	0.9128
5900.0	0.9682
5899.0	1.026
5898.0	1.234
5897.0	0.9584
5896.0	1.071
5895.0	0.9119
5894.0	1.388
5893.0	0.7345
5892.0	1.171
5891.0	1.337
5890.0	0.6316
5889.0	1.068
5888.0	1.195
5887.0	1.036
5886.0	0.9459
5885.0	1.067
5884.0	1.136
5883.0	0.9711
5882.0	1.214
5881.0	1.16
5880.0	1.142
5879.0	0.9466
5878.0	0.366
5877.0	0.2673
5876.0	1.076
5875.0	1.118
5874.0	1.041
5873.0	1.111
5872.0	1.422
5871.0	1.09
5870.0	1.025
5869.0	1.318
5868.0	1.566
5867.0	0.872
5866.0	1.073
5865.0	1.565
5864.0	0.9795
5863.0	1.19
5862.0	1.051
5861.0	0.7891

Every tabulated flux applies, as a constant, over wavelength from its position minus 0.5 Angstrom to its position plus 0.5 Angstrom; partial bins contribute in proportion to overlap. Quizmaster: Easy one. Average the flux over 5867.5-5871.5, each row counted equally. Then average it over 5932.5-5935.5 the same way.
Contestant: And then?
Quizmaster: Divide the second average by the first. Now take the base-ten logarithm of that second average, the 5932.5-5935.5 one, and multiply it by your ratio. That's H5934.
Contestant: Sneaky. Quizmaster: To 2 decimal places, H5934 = 0.39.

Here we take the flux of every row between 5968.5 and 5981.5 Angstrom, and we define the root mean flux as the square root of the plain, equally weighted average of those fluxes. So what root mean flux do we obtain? 1.085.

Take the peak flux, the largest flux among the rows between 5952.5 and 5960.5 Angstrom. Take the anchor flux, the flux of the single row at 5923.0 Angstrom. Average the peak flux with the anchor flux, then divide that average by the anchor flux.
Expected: 1.081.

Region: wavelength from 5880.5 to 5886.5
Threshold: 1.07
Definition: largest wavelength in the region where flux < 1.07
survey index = 5886.0 Angstrom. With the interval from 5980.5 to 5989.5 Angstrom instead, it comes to 5984.0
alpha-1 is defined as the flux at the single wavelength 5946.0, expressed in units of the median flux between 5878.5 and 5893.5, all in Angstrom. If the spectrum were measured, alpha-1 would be 0.98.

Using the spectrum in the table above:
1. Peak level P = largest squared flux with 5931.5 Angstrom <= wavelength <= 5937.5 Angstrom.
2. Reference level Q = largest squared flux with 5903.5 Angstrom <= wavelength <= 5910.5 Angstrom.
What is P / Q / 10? 0.59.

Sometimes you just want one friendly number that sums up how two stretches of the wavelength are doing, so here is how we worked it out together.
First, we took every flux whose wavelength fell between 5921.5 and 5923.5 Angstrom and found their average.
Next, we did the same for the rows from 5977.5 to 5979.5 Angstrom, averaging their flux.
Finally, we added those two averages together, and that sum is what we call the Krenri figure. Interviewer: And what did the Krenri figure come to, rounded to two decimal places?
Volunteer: 2.22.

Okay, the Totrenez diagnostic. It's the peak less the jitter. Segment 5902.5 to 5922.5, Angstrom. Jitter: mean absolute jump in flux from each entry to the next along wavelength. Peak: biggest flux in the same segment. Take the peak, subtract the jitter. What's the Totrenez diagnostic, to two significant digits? 1.1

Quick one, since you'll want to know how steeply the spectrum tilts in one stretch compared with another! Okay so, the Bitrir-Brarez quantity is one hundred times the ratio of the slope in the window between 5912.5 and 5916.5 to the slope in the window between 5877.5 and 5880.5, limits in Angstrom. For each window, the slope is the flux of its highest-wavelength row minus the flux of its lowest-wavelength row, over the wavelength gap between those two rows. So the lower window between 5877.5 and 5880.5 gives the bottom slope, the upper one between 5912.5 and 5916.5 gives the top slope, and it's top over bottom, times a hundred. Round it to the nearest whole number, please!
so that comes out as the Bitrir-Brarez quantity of 15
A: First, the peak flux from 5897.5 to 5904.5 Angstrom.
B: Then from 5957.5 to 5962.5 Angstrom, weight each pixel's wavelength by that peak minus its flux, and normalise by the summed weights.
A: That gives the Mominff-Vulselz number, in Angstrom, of 5961.5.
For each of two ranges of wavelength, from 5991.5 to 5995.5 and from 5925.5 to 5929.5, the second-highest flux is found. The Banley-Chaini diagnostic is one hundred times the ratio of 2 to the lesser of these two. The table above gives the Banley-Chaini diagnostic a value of 172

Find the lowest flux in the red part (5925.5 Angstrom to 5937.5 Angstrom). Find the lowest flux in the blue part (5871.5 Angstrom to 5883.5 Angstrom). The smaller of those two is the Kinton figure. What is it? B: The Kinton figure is 0.27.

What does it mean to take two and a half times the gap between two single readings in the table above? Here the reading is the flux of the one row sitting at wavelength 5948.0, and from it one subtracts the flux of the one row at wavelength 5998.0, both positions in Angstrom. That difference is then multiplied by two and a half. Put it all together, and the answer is 1.72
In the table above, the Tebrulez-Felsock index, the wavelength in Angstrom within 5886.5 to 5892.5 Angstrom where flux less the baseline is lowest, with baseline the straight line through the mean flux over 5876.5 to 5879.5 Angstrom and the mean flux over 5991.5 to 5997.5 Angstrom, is 5890.0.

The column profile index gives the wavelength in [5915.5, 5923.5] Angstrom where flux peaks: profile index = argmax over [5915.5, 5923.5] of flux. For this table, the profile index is 5916.0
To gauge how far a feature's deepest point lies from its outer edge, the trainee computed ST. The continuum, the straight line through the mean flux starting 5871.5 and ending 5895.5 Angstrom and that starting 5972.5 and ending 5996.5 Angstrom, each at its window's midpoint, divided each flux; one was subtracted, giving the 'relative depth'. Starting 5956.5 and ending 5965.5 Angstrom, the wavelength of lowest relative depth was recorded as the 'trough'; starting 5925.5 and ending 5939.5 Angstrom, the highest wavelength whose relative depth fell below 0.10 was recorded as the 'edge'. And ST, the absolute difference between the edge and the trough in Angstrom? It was 23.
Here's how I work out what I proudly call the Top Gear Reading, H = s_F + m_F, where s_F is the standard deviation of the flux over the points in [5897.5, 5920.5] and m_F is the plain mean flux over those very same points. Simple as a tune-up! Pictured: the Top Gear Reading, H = 1.20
